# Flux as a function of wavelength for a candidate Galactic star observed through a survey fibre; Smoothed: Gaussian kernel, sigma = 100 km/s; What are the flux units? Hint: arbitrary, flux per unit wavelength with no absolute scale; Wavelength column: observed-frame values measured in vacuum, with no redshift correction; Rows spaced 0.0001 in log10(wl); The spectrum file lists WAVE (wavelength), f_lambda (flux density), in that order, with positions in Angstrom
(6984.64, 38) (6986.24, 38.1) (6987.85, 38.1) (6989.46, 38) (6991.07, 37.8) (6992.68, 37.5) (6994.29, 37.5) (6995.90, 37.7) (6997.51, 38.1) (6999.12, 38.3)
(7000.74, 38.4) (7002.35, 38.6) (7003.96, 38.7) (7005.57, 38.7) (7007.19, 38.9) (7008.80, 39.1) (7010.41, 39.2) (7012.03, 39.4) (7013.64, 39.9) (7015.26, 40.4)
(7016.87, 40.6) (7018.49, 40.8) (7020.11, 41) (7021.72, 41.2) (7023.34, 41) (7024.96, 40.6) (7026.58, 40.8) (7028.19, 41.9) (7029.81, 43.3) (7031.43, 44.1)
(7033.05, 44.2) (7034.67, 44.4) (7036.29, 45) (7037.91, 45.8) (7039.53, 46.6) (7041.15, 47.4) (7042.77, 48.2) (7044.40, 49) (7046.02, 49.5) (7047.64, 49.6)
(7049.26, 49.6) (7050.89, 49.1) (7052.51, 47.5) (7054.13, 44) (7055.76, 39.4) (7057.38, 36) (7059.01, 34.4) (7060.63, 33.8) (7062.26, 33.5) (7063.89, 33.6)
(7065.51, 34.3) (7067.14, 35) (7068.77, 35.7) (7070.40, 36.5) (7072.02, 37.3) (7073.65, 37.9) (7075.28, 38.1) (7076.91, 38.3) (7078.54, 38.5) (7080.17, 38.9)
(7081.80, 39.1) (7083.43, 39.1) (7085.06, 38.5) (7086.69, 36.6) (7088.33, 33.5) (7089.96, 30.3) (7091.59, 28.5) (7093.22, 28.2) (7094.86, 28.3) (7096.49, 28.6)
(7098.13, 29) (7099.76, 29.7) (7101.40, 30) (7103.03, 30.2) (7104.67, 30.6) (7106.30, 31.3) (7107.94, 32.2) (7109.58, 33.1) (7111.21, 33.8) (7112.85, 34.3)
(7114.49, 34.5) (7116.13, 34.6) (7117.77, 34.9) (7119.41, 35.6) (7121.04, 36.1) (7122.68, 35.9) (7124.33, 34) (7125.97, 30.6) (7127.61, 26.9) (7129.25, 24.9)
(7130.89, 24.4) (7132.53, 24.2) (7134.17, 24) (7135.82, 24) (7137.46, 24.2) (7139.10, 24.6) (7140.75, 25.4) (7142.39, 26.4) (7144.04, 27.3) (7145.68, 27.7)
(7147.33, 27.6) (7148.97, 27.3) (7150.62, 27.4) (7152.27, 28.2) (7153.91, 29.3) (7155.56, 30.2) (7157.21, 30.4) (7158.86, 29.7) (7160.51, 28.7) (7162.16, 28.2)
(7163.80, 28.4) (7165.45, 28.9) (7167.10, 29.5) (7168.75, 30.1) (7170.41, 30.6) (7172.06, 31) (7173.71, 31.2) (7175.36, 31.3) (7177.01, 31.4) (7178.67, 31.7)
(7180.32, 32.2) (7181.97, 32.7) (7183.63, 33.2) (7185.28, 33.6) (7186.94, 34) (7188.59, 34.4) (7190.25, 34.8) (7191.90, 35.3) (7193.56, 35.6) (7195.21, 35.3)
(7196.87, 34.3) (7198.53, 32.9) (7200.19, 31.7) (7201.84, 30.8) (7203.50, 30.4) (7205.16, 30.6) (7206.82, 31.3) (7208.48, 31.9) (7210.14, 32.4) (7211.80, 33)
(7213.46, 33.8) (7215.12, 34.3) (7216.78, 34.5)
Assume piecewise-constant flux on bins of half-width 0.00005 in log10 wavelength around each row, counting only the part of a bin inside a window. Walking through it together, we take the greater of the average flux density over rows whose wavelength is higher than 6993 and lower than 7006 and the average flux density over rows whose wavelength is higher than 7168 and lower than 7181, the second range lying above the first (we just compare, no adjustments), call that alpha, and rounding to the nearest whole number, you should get 38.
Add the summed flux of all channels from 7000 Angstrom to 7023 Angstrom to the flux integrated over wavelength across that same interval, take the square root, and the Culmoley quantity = 38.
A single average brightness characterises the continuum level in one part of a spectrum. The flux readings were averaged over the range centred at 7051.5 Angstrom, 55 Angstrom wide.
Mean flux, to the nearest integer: 42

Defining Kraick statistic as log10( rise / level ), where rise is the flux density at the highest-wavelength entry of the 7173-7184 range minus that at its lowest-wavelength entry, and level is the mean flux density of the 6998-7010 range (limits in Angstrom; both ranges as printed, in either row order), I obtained -1.29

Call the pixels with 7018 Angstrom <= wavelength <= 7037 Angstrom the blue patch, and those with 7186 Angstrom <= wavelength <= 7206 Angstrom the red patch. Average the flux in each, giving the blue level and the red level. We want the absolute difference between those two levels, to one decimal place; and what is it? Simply 9.0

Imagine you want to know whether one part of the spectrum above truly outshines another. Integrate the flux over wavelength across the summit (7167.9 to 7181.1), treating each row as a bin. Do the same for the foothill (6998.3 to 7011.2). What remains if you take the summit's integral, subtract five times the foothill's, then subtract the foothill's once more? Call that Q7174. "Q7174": -2587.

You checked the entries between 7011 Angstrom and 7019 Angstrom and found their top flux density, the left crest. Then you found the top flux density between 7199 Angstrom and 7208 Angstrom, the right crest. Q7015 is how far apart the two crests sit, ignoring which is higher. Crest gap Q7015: 9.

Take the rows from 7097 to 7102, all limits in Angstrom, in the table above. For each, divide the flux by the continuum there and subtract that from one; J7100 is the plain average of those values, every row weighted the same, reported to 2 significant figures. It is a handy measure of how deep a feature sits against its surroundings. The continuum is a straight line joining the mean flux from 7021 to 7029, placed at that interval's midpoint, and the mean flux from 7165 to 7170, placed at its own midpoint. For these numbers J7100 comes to 0.16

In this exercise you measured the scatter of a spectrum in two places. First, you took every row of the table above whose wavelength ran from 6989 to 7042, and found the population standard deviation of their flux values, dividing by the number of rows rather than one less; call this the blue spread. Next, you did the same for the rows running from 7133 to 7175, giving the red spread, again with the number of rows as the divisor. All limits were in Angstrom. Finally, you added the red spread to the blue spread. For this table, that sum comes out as 5.0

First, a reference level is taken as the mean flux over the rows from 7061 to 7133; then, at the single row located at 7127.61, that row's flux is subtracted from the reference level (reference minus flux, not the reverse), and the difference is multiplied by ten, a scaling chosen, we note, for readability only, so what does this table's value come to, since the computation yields 63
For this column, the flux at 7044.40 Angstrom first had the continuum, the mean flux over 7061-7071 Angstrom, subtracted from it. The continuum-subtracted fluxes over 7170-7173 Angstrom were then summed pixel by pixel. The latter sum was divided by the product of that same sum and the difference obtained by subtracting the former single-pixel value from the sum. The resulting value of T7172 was -0.045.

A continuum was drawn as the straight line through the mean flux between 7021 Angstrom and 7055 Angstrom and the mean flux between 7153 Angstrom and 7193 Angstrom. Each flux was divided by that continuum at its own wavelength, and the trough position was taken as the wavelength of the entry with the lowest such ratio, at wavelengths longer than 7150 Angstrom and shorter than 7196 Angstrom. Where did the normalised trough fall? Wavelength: 7150.62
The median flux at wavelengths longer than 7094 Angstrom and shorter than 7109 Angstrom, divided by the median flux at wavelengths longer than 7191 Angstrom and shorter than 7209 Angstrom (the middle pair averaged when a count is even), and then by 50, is 0.019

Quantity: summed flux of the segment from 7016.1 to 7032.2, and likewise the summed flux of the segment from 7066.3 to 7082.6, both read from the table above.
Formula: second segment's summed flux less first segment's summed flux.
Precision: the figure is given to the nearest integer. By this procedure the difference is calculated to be -40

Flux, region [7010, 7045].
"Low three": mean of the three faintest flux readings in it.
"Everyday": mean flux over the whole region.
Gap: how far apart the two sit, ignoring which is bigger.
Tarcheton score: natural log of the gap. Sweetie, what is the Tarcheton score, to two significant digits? 1.2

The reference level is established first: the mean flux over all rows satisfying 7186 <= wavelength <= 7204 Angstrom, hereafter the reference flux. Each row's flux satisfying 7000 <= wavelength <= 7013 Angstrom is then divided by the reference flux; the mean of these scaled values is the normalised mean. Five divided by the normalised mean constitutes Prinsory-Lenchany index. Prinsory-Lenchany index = 4.3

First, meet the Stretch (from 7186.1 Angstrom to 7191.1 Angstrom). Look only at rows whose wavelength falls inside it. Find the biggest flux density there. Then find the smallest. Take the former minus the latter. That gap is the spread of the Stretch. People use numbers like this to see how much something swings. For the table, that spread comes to 0.80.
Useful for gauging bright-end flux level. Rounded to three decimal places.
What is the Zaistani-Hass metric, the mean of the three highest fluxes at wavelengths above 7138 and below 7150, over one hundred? 0.275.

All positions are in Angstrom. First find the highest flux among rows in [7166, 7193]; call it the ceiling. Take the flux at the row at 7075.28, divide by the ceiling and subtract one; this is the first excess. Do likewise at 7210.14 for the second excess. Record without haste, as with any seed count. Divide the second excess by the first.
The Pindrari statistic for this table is -1.0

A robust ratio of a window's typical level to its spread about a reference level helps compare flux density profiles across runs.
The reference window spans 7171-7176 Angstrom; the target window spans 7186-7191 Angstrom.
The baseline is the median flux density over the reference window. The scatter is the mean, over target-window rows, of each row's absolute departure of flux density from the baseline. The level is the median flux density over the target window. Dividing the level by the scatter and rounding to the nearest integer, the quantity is 11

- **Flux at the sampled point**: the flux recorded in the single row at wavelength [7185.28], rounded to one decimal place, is 33.6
